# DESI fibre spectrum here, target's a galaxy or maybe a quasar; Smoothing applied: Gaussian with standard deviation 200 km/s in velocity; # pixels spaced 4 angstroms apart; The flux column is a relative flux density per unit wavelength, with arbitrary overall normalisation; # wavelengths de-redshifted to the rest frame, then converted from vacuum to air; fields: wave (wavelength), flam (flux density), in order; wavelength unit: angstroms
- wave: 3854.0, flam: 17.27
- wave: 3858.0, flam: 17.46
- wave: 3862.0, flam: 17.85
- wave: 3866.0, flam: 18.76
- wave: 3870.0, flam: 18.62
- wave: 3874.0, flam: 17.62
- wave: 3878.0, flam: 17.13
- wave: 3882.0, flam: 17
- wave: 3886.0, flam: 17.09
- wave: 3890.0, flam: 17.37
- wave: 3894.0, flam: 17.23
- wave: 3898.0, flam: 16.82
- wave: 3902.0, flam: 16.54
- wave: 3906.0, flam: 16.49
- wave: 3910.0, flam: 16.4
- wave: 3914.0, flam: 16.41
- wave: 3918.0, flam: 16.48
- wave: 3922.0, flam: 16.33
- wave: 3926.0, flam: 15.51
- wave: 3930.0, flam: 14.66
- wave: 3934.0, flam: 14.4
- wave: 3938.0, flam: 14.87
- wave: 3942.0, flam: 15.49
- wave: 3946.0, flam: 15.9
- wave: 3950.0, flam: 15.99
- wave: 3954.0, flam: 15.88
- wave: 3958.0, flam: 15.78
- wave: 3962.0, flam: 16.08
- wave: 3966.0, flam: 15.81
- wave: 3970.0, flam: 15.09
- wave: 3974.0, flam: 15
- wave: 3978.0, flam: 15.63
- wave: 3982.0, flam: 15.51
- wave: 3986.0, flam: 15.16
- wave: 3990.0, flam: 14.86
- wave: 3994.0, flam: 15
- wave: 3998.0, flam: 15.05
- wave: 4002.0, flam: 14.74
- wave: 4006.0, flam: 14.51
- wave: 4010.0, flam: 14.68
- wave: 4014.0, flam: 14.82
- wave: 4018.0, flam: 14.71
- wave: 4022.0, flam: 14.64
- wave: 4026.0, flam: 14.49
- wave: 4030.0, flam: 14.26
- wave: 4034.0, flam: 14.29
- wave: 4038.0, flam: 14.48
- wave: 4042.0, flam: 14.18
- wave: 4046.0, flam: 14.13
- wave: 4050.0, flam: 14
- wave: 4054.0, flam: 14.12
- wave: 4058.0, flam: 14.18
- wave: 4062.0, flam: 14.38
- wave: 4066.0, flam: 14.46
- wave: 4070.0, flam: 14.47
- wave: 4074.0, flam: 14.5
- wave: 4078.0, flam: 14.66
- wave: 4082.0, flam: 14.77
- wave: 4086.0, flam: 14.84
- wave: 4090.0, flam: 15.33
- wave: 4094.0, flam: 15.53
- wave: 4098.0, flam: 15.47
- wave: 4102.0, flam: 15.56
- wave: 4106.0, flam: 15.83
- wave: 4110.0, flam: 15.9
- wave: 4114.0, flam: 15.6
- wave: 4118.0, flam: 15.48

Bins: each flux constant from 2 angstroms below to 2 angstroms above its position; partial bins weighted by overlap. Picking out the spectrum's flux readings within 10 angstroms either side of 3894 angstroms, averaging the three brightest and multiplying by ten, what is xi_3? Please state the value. 172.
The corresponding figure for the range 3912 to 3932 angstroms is 164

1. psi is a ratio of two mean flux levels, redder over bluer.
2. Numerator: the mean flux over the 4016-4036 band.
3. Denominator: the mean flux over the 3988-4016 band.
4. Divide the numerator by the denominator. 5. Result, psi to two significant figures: 0.98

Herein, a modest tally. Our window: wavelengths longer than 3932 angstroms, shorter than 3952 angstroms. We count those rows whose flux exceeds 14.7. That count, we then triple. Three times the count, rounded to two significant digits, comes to 12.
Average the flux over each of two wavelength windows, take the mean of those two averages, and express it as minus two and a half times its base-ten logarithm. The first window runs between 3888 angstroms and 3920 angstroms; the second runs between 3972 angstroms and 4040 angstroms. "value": -2.99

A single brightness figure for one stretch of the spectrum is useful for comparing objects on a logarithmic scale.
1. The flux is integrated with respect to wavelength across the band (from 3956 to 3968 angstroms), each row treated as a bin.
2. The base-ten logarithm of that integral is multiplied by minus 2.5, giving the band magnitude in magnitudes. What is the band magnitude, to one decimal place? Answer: -5.7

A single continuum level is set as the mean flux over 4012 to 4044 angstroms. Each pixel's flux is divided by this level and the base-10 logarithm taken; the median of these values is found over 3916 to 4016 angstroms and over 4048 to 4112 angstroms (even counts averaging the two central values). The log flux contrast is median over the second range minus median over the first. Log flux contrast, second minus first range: -0.01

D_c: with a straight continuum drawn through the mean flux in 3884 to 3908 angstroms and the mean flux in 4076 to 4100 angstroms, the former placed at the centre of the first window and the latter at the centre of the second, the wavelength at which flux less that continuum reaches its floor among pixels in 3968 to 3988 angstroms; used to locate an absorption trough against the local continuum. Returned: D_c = 3974.0 angstroms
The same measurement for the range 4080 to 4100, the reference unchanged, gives 4082.0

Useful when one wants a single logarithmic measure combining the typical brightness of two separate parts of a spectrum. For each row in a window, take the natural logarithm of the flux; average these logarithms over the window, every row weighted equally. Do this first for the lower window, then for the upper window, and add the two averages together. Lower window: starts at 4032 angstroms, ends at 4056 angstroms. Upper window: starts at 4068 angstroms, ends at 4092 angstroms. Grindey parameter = 5.35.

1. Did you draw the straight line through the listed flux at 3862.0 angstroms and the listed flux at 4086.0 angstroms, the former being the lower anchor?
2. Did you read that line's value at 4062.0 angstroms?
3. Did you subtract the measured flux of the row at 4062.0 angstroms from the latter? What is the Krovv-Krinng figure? 0.78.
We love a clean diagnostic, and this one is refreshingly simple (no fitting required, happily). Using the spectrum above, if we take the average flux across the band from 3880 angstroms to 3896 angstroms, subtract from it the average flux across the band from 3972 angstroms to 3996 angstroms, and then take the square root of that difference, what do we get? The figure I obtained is 1.4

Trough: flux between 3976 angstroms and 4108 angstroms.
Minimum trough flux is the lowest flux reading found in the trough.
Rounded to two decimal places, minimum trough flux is 14.00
